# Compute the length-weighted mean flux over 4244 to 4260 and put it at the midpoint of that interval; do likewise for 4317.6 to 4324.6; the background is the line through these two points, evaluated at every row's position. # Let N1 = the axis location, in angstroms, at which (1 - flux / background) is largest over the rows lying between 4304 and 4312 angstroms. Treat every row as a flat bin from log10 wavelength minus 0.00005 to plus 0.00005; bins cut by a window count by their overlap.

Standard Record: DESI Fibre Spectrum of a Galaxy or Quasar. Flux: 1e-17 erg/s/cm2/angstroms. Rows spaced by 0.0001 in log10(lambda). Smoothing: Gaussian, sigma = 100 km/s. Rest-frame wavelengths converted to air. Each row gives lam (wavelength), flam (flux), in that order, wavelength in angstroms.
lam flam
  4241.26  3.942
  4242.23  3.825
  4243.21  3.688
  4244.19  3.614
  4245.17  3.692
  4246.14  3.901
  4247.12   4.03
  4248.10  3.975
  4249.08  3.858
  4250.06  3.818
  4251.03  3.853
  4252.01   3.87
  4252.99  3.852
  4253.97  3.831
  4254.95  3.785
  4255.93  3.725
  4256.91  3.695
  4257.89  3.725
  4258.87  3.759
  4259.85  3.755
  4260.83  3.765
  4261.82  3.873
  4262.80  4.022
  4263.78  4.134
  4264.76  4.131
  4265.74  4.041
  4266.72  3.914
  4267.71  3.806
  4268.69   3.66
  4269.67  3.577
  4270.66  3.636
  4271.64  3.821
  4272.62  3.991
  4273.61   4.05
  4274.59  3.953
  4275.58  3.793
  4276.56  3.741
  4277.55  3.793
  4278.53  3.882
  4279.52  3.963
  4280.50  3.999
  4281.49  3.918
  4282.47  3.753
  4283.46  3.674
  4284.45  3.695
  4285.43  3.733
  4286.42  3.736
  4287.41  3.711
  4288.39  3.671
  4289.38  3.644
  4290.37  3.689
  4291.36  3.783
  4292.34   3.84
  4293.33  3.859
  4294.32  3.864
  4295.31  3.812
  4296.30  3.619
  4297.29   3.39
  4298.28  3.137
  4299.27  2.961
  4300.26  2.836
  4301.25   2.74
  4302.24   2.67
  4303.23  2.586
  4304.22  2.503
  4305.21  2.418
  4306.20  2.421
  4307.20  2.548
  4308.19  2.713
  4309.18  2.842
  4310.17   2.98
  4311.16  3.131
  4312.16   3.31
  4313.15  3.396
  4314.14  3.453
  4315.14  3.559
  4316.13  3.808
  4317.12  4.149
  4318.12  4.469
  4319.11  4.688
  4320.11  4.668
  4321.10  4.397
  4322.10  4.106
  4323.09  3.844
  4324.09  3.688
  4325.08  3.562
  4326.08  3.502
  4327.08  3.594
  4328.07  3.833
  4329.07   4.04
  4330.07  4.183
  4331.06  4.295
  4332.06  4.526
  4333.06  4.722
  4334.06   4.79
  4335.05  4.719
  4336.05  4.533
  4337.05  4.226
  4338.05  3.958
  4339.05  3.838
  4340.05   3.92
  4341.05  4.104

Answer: 4306.20 angstroms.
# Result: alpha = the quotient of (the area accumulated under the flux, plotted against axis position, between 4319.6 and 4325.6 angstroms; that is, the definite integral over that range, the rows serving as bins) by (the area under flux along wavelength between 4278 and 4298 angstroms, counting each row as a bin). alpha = 0.32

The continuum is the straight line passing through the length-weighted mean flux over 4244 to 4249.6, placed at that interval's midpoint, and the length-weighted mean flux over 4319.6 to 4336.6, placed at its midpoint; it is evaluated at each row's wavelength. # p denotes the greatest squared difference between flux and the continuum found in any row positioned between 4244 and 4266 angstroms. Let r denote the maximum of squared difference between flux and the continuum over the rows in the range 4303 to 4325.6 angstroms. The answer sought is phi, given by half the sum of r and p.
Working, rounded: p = 0.1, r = 2.8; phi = 1.42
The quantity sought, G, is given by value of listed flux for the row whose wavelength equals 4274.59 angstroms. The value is 3.953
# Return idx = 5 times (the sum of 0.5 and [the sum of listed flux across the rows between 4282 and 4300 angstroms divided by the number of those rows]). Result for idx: 20.7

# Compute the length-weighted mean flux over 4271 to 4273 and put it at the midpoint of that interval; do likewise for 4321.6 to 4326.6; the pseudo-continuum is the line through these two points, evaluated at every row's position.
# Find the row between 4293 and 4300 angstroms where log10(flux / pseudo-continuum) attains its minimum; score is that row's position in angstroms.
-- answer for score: 4299.27 angstroms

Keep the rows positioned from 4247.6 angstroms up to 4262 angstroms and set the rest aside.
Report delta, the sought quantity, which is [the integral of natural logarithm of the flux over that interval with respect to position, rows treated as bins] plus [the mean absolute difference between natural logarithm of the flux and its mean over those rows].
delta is 19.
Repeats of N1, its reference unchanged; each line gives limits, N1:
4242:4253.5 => 4244.19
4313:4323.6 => 4313.15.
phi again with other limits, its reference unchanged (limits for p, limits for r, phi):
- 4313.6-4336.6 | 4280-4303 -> 1.21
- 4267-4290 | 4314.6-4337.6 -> 0.29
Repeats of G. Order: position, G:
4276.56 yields 3.741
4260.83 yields 3.765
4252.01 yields 3.87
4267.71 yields 3.806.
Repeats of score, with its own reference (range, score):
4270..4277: 4270.66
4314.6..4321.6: 4315.14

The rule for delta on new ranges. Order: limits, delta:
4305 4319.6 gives 17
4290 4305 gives 18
